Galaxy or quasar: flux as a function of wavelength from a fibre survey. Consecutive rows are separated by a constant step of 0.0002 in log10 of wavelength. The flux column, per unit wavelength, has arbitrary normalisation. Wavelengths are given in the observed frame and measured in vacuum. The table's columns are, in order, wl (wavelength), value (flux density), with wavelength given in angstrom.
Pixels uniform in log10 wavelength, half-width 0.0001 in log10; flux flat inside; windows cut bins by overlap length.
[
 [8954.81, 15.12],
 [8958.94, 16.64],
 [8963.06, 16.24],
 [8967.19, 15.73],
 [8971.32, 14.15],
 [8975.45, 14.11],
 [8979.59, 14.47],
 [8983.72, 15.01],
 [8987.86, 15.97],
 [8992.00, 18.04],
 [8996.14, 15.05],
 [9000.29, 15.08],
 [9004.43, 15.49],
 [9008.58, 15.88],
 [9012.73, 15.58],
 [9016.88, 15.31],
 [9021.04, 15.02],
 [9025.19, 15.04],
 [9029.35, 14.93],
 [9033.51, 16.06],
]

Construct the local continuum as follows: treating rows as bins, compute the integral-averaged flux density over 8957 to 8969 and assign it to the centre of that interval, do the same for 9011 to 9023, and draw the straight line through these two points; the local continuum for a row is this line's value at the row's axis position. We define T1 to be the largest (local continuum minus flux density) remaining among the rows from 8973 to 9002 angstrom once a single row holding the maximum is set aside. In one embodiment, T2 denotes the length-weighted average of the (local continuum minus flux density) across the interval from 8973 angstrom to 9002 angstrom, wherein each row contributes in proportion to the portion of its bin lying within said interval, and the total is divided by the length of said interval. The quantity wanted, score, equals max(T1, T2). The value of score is 1.5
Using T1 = 1.5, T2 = 0.4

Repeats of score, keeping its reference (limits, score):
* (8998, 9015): 0.0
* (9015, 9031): 0.2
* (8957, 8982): 1.9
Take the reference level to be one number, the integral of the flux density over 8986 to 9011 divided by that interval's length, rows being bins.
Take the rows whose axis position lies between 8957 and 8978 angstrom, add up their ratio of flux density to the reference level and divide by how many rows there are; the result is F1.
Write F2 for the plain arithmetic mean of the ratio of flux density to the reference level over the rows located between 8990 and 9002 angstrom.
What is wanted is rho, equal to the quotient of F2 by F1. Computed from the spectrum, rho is 1.04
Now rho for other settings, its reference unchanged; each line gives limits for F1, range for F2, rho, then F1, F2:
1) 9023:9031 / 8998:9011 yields 1.03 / 0.94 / 0.97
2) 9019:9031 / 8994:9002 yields 1.00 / 0.94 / 0.95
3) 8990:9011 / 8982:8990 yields 0.97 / 1.00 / 0.97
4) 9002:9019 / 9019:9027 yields 0.97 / 0.98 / 0.94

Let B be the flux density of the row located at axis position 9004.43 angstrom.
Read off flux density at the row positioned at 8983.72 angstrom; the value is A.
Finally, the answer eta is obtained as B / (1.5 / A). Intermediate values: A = 15.01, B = 15.49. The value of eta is 155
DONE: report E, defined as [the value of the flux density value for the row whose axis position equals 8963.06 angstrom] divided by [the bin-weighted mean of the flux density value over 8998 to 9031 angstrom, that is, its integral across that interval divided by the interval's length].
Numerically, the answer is 1.06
